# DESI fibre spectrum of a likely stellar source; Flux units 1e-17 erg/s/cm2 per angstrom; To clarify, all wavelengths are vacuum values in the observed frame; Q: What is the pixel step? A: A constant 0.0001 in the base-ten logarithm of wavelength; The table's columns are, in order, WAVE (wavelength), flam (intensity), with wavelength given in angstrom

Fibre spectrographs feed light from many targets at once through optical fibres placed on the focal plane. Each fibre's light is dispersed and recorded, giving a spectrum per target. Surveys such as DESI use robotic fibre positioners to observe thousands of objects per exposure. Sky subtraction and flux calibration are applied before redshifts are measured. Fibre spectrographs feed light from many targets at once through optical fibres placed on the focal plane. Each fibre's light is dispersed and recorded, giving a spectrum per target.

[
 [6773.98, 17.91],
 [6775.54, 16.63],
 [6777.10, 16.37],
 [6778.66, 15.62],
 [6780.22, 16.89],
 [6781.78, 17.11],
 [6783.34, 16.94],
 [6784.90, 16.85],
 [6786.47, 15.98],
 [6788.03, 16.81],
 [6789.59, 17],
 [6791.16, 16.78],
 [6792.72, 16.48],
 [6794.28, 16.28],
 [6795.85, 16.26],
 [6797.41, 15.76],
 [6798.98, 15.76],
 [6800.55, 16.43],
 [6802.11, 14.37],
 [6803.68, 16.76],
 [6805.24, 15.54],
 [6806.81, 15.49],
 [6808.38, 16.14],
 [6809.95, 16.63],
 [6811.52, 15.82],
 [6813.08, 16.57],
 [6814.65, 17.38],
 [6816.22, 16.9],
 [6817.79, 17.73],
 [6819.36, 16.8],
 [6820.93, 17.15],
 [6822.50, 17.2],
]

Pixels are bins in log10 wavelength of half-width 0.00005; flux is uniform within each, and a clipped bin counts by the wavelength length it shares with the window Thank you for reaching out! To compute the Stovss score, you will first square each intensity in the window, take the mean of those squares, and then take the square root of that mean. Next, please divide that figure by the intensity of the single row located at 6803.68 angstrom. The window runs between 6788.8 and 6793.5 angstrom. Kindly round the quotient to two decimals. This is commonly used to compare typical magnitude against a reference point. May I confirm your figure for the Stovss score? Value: 1.00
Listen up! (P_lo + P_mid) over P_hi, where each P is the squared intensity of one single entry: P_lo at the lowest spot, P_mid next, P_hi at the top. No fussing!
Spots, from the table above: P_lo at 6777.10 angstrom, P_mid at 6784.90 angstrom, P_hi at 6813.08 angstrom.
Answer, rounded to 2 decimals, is 2.01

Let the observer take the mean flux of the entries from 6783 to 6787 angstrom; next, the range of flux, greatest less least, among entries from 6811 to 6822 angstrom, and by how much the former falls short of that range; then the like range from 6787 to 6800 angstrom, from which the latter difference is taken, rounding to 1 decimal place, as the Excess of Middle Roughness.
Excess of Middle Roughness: 15.9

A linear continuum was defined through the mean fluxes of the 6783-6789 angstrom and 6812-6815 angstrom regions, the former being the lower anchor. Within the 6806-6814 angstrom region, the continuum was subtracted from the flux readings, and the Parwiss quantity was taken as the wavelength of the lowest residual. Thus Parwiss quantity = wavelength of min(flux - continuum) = 6806.81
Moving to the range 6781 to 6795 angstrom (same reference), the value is 6786.47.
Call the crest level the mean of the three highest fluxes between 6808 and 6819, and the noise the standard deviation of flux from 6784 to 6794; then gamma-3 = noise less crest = -17.0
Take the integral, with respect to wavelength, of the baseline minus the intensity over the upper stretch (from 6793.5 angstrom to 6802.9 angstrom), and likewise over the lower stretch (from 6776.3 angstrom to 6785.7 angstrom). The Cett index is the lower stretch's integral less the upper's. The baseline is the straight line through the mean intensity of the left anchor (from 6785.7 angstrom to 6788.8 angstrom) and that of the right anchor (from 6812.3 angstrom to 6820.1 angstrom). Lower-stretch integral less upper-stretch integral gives -11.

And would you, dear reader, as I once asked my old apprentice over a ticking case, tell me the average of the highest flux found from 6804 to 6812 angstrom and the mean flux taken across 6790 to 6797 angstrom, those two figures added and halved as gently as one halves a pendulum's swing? 16.5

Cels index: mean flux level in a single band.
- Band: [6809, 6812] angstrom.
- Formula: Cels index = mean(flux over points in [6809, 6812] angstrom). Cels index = 16.2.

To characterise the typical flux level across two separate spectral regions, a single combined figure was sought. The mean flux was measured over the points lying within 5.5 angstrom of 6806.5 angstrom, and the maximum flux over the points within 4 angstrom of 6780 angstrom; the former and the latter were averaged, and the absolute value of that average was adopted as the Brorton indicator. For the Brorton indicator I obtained 16.5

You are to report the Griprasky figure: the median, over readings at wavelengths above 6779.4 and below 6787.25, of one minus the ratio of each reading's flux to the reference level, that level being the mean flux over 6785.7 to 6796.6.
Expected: -0.023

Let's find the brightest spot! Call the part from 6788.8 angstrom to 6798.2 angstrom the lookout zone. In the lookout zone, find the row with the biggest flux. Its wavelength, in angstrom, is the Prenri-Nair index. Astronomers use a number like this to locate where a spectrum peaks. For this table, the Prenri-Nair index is 6789.59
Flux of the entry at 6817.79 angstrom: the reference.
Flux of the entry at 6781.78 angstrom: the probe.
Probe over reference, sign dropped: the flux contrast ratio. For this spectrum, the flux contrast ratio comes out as 0.97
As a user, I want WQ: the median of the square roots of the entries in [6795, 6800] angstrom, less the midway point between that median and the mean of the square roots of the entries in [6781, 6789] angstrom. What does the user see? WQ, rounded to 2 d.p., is -0.06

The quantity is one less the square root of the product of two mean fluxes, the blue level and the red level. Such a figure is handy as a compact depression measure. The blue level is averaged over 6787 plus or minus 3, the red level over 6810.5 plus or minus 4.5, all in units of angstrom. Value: -15.5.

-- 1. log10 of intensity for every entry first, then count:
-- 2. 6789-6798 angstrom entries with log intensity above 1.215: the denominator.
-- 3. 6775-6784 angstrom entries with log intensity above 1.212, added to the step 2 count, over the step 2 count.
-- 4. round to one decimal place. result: 2.7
